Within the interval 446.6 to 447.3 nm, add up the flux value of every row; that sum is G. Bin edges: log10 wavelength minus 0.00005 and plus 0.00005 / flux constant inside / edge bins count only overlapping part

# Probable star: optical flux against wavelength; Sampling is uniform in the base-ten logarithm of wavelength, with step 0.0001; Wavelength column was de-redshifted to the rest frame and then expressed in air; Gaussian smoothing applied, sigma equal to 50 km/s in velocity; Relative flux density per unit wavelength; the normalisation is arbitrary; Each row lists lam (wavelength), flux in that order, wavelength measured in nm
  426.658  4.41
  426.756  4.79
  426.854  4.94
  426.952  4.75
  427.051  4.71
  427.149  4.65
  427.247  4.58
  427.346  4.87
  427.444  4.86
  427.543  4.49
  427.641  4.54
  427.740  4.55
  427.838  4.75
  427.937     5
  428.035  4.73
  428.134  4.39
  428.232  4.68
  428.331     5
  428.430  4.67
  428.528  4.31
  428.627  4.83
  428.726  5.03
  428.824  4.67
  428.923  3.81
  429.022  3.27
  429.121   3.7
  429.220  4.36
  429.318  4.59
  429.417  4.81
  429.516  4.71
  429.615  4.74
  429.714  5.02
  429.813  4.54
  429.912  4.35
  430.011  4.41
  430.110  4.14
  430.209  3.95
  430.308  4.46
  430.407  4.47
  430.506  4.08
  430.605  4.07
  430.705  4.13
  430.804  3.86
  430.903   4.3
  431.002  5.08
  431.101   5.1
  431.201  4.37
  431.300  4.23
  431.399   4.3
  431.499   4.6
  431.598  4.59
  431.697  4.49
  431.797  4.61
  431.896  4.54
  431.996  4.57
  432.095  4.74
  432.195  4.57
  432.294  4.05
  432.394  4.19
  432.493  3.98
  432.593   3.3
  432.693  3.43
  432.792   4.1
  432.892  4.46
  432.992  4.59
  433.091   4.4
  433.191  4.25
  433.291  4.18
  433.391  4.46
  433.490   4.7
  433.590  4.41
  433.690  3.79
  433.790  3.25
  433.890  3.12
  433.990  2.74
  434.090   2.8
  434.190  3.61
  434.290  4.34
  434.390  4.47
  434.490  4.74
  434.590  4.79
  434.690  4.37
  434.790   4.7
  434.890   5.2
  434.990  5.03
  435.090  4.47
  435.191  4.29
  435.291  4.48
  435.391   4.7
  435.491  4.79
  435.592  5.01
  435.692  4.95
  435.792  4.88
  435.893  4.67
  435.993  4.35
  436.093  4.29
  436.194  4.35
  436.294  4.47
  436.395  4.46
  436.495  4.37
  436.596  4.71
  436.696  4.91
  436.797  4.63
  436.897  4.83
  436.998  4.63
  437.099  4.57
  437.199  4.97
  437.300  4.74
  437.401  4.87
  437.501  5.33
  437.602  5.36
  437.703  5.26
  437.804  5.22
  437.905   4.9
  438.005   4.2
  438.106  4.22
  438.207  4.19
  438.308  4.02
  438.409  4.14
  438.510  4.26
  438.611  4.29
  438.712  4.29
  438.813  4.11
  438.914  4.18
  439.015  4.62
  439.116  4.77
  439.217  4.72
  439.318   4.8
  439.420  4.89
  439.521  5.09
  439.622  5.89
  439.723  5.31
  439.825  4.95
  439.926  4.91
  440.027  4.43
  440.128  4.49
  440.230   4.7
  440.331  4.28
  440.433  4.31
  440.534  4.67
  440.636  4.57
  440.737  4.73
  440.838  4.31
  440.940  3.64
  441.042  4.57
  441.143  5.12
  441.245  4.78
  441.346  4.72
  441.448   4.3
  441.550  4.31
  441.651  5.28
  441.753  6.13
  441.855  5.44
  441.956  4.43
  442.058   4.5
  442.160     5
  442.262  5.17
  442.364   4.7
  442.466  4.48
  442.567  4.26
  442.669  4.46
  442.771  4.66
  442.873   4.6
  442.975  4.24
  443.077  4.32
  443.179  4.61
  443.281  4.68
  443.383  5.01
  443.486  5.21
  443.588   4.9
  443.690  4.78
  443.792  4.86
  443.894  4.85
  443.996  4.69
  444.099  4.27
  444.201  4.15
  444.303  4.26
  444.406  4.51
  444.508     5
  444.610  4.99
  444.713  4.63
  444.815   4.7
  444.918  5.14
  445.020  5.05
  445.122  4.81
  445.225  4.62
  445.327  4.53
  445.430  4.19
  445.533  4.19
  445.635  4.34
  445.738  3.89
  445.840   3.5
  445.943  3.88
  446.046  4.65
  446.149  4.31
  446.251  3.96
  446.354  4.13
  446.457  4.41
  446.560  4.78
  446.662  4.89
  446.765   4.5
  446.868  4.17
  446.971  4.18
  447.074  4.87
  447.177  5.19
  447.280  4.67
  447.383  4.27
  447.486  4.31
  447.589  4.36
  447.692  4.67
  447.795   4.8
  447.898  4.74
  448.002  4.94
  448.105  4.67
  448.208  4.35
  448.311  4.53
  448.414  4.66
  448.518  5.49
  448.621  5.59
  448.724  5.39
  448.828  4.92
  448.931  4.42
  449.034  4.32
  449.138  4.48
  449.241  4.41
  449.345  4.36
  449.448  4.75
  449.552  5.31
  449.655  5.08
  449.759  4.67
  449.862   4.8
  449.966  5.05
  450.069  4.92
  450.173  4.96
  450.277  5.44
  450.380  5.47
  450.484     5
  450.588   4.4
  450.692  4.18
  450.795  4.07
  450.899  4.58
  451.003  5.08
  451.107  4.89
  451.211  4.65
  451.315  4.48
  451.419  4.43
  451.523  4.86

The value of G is 32.5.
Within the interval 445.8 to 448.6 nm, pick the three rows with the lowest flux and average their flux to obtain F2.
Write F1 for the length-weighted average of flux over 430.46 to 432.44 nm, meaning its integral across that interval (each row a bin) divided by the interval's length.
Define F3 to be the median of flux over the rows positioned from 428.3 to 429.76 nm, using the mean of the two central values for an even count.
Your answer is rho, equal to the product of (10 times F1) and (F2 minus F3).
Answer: -39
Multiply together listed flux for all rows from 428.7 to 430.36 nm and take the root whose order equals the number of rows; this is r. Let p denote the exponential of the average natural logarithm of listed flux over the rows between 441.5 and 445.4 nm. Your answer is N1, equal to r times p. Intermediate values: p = 4.7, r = 4.36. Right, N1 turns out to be 20.6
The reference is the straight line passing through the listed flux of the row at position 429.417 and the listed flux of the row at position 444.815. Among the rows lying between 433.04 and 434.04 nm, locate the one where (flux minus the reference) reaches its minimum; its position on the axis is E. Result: 433.990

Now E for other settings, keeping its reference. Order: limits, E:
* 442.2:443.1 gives 442.975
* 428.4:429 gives 428.923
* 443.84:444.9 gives 444.201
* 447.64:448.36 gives 448.208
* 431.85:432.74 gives 432.593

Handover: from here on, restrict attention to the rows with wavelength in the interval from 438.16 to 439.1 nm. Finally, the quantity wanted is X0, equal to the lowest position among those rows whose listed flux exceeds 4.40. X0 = 439.015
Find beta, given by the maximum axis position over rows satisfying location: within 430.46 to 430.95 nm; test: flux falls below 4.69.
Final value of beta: 430.903 nm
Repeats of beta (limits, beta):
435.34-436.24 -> 436.194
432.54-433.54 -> 433.391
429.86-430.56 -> 430.506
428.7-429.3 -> 429.220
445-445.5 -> 445.430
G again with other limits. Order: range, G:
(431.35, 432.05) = 31.7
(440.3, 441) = 30.5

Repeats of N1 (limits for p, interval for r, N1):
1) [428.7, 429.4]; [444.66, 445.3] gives 20.1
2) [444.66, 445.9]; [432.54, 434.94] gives 17.9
